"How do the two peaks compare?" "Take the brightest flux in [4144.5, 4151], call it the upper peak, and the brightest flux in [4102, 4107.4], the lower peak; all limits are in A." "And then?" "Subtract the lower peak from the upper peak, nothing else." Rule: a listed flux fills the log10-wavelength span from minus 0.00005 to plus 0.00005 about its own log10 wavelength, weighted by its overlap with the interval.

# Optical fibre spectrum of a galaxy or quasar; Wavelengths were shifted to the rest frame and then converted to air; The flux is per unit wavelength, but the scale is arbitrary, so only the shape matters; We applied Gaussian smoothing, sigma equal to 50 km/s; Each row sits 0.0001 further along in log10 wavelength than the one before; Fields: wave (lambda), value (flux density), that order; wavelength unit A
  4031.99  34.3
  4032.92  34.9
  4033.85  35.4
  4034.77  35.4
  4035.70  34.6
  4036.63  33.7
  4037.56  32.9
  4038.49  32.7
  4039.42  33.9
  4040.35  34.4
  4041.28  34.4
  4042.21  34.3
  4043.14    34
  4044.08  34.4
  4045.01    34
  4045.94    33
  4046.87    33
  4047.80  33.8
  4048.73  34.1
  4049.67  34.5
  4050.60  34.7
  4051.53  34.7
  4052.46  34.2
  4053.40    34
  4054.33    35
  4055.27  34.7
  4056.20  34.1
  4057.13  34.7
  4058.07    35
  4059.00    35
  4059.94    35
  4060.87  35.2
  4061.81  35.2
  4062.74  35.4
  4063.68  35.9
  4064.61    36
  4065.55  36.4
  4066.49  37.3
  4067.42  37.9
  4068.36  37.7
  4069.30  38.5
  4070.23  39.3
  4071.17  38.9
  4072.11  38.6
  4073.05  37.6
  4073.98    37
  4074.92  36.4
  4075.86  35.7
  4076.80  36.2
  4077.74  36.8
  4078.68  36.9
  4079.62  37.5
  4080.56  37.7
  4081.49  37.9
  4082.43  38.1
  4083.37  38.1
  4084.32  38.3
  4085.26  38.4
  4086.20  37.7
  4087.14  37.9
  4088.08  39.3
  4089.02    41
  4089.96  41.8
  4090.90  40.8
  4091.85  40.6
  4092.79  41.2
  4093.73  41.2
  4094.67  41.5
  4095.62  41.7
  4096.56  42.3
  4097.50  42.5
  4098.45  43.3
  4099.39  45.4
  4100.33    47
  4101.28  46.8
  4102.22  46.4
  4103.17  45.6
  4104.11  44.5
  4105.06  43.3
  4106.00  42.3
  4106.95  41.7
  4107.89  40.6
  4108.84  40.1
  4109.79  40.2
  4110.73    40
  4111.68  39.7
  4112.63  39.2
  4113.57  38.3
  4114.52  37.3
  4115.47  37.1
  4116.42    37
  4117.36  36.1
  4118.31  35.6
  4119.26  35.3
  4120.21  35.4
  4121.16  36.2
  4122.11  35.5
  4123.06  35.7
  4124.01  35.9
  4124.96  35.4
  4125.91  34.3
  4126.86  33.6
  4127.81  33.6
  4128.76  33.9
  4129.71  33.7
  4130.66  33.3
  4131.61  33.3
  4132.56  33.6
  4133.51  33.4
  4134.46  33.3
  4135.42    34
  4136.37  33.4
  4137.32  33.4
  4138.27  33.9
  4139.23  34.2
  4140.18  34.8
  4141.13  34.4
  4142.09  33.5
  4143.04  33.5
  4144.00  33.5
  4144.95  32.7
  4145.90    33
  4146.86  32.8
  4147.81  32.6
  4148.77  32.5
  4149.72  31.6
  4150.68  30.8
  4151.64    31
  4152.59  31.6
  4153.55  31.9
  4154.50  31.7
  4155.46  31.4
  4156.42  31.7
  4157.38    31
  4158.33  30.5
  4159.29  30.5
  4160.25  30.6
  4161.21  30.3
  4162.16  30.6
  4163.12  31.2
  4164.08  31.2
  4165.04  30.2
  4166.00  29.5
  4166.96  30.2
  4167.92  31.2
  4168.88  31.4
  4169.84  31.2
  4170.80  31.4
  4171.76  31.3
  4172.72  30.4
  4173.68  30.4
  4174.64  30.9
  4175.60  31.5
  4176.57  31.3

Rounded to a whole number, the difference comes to -13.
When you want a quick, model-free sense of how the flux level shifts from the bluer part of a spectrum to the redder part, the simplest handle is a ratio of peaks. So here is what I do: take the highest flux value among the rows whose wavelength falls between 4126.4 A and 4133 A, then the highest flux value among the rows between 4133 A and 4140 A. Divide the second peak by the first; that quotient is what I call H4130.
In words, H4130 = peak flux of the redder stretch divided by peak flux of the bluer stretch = 1.01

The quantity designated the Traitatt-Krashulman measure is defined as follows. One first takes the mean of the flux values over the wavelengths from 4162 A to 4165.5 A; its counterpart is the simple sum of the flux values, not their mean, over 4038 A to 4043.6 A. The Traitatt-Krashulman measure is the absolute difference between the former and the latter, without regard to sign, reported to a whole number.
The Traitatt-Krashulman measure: 173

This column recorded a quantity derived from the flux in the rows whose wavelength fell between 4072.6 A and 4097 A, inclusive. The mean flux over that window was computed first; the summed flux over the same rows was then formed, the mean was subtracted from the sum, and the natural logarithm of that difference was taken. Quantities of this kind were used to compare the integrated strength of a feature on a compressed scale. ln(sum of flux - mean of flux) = 6.88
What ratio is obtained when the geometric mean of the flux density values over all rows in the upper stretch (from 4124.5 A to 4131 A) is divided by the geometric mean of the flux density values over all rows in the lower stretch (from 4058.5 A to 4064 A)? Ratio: 1.0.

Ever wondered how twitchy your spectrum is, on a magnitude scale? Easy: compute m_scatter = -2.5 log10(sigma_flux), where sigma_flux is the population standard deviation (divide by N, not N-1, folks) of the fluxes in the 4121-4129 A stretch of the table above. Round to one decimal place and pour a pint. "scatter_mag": 0.0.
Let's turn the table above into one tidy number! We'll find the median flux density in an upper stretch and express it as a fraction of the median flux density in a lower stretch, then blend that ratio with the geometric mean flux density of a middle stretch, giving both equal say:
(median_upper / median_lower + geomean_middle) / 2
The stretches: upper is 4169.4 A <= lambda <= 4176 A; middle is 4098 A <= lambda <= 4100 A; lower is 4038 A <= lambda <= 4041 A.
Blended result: 23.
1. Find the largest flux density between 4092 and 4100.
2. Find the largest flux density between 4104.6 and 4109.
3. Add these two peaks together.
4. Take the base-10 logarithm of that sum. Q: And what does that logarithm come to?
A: 1.95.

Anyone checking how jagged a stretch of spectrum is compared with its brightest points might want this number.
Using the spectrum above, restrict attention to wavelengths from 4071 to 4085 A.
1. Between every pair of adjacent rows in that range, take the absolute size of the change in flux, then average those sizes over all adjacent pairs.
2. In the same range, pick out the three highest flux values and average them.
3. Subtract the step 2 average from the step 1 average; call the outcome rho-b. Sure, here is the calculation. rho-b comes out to -38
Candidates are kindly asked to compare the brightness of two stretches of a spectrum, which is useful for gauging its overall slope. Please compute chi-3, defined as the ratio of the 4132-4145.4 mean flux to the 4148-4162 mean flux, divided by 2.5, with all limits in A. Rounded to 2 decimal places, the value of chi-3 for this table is 0.43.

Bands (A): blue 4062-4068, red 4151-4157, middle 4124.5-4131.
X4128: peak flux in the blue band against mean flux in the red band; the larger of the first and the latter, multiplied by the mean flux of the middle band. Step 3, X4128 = 1288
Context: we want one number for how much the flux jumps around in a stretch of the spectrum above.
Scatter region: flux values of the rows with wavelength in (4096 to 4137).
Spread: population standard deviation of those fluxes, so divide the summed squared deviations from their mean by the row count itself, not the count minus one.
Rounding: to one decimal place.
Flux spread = 4.4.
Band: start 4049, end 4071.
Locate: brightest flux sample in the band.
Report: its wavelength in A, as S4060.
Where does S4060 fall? 4070.23 A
